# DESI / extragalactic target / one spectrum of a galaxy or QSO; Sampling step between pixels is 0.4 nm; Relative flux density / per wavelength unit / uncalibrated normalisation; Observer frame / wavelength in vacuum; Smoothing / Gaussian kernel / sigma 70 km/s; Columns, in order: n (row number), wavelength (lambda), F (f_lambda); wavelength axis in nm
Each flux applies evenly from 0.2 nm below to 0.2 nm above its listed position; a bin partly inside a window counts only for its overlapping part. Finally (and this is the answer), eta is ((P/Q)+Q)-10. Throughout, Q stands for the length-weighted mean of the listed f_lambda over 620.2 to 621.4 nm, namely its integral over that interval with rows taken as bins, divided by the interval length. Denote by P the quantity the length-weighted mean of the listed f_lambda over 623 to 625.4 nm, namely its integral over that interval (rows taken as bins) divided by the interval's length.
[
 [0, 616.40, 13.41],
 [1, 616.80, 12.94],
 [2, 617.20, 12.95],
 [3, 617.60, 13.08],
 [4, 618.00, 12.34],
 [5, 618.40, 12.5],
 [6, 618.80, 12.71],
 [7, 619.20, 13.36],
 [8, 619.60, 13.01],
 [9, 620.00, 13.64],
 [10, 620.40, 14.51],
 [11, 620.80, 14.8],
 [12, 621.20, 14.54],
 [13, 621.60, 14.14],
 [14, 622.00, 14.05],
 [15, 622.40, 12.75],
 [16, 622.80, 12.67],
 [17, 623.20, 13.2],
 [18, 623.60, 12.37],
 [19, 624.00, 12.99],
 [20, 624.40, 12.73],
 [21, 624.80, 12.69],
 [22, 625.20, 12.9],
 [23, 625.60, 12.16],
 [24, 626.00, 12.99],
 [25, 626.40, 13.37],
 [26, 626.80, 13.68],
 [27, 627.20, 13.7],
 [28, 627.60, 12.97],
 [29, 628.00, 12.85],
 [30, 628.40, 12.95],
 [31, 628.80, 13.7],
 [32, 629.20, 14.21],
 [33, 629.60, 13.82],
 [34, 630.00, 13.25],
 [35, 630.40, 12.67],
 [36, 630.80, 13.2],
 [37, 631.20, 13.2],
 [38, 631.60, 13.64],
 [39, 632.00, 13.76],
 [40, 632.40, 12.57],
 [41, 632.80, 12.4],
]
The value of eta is 5.5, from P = 12.8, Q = 14.6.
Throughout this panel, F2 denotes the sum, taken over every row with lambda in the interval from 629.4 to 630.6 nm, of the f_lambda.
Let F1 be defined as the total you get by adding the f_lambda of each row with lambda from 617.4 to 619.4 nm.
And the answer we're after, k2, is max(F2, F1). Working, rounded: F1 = 64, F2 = 40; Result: 64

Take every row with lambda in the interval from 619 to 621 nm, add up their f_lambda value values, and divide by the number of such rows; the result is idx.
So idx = 13.9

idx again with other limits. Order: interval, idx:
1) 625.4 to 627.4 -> 13.2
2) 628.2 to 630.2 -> 13.6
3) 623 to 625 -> 12.8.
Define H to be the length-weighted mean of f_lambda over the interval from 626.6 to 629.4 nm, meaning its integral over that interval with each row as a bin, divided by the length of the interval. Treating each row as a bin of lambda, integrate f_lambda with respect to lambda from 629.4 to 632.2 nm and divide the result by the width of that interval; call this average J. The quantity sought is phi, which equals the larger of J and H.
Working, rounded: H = 13.4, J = 13.36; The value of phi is 13.4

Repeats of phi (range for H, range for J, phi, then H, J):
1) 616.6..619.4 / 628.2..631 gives 13.4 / 12.8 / 13.40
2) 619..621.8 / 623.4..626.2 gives 14.0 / 14.0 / 12.69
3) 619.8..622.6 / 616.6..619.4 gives 14.1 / 14.1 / 12.84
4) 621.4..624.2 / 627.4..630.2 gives 13.4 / 13.2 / 13.39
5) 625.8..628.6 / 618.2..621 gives 13.5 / 13.2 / 13.50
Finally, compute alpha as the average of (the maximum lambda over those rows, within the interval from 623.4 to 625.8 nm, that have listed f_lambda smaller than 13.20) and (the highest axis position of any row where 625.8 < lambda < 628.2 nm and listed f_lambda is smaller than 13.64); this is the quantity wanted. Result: 626.80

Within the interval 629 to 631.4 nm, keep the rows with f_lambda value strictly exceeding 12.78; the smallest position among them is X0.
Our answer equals 629.20 nm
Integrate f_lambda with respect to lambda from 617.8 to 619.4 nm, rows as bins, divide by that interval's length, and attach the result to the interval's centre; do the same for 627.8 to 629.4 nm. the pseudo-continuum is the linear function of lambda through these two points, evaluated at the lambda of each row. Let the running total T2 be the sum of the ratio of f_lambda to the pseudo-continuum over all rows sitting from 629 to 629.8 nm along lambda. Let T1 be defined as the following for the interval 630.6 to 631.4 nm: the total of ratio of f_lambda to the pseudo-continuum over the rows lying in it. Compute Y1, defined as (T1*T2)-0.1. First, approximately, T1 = 1.94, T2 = 2.08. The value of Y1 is 3.94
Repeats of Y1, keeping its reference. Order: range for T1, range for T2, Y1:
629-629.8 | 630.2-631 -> 3.86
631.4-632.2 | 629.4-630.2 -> 3.92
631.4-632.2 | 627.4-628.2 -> 3.78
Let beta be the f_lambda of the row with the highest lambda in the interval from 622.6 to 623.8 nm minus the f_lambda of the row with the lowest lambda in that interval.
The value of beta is -0.30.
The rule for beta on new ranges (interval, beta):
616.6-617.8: 0.14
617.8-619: 0.37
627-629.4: 0.51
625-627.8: 0.07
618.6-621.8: 1.43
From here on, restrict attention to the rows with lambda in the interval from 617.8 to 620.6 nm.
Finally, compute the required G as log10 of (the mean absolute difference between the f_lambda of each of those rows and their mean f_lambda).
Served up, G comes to -0.2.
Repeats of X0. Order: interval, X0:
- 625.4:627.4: 626.00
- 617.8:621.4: 619.20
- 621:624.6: 621.20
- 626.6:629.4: 626.80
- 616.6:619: 616.80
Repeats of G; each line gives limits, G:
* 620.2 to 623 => -0.2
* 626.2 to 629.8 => -0.4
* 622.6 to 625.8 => -0.6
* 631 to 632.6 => -0.4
